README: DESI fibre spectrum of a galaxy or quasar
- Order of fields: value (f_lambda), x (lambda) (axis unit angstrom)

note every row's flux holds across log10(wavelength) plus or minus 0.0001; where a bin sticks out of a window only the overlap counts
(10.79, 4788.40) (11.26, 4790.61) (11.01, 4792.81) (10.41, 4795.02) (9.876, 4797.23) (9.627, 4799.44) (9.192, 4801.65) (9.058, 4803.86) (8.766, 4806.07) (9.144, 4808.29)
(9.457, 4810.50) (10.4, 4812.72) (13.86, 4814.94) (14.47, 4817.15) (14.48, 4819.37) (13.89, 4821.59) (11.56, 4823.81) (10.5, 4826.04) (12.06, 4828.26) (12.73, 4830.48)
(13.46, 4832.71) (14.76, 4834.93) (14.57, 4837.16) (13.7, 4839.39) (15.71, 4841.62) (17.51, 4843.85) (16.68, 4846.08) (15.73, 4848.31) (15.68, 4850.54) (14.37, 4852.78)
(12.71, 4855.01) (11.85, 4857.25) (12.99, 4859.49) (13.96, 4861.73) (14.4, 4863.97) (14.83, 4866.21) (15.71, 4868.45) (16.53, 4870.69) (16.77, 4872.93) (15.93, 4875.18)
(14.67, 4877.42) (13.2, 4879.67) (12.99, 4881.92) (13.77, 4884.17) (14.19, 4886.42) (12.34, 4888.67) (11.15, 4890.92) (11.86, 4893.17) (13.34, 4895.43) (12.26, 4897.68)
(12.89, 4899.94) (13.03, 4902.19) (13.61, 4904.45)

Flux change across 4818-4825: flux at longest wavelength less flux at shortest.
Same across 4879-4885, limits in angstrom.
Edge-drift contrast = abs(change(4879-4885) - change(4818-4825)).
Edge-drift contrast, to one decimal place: 3.5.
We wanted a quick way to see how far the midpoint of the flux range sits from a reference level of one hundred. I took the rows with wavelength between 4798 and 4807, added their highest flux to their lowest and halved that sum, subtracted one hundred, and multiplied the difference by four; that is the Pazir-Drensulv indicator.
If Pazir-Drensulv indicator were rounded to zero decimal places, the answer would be -363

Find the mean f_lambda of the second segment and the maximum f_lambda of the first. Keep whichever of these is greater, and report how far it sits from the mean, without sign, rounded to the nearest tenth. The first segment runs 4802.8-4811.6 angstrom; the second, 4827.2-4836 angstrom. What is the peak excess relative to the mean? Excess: 0.0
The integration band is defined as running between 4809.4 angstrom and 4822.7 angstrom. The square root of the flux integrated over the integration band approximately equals 13.0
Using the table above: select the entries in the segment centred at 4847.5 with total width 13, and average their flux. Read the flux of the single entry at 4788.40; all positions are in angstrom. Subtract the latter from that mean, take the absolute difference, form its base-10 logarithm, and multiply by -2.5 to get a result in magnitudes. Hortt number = -1.78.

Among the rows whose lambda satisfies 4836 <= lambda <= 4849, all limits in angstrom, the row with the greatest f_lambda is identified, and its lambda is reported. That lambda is 4843.85 angstrom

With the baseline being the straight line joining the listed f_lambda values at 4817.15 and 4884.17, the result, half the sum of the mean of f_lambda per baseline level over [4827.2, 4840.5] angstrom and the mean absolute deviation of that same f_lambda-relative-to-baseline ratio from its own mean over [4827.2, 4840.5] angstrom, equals 0.50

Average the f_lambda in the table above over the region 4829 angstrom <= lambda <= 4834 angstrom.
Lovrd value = 13.1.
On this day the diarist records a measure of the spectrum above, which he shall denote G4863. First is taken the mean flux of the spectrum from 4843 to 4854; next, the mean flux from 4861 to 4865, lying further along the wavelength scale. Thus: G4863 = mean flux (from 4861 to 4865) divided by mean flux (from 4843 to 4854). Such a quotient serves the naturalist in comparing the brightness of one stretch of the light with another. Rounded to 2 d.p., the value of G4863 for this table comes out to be 0.89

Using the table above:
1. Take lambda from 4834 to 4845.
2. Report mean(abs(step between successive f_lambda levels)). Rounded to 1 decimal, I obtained 1.2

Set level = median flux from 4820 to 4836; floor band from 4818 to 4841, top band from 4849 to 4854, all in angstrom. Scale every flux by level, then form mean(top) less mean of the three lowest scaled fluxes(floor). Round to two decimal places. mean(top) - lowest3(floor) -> 0.29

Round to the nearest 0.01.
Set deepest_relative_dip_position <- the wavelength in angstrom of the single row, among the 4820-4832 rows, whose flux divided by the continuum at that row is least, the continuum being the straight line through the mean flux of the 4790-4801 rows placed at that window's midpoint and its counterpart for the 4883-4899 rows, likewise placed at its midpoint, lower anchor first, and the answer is 4826.04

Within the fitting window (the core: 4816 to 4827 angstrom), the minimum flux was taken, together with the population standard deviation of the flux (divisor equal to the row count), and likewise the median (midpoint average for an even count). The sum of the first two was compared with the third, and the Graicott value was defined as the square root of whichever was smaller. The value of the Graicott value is 3.48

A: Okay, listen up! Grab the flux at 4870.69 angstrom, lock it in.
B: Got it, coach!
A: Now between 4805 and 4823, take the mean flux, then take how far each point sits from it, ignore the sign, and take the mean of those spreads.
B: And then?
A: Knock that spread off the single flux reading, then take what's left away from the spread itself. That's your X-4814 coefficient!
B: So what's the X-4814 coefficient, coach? -11.8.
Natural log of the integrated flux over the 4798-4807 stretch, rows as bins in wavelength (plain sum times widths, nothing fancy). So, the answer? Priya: 4.4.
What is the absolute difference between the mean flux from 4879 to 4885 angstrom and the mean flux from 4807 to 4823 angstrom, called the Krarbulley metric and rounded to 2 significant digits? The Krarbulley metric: 1.1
